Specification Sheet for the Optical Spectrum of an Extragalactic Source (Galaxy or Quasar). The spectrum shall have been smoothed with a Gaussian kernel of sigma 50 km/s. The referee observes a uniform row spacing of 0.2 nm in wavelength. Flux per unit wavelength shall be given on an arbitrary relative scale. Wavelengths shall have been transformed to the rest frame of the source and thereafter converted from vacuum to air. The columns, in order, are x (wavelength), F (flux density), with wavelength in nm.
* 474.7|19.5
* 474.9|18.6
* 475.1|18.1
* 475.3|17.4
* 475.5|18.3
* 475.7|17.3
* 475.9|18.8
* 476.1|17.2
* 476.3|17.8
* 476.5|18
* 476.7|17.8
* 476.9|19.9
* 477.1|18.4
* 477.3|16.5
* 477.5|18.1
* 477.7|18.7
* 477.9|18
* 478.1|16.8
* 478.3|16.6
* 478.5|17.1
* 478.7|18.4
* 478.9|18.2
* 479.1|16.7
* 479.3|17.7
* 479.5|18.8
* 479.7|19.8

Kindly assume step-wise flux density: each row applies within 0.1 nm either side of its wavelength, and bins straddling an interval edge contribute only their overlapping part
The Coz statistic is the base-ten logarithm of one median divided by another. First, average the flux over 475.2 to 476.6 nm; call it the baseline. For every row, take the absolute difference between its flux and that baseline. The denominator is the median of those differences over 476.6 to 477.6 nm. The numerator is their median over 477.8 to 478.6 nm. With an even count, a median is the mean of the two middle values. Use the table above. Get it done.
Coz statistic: 0.19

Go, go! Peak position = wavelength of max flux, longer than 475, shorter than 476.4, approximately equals 475.9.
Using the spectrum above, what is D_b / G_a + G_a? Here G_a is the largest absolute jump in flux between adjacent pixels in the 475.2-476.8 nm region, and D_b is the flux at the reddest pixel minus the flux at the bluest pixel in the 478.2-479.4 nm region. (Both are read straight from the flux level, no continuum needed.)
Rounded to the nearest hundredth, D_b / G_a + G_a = 2.29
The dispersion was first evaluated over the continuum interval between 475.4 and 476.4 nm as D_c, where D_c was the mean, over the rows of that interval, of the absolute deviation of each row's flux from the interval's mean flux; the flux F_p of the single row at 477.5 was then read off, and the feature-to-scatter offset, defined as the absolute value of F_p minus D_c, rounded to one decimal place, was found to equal 17.6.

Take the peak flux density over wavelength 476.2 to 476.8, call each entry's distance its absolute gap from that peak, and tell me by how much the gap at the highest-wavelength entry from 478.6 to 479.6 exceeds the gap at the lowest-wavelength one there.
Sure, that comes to 0.40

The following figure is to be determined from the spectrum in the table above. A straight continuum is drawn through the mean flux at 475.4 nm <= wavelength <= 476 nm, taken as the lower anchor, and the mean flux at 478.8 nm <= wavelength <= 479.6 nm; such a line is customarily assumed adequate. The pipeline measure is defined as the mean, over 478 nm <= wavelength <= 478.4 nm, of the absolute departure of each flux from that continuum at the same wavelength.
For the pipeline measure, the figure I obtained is 1.2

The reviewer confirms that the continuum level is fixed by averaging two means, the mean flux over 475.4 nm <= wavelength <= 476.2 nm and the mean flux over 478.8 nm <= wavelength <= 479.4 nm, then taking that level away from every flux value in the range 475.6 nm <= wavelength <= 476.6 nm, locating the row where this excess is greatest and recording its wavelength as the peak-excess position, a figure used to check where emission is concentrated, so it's 475.9 nm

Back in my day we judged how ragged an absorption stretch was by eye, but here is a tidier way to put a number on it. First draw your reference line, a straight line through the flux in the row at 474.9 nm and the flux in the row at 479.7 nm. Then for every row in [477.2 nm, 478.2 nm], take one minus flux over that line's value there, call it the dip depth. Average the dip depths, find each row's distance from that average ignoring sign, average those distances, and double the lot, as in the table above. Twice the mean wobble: 0.080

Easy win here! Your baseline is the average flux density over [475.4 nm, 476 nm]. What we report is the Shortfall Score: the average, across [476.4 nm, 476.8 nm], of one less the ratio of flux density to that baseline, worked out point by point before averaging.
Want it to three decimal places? 0.013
